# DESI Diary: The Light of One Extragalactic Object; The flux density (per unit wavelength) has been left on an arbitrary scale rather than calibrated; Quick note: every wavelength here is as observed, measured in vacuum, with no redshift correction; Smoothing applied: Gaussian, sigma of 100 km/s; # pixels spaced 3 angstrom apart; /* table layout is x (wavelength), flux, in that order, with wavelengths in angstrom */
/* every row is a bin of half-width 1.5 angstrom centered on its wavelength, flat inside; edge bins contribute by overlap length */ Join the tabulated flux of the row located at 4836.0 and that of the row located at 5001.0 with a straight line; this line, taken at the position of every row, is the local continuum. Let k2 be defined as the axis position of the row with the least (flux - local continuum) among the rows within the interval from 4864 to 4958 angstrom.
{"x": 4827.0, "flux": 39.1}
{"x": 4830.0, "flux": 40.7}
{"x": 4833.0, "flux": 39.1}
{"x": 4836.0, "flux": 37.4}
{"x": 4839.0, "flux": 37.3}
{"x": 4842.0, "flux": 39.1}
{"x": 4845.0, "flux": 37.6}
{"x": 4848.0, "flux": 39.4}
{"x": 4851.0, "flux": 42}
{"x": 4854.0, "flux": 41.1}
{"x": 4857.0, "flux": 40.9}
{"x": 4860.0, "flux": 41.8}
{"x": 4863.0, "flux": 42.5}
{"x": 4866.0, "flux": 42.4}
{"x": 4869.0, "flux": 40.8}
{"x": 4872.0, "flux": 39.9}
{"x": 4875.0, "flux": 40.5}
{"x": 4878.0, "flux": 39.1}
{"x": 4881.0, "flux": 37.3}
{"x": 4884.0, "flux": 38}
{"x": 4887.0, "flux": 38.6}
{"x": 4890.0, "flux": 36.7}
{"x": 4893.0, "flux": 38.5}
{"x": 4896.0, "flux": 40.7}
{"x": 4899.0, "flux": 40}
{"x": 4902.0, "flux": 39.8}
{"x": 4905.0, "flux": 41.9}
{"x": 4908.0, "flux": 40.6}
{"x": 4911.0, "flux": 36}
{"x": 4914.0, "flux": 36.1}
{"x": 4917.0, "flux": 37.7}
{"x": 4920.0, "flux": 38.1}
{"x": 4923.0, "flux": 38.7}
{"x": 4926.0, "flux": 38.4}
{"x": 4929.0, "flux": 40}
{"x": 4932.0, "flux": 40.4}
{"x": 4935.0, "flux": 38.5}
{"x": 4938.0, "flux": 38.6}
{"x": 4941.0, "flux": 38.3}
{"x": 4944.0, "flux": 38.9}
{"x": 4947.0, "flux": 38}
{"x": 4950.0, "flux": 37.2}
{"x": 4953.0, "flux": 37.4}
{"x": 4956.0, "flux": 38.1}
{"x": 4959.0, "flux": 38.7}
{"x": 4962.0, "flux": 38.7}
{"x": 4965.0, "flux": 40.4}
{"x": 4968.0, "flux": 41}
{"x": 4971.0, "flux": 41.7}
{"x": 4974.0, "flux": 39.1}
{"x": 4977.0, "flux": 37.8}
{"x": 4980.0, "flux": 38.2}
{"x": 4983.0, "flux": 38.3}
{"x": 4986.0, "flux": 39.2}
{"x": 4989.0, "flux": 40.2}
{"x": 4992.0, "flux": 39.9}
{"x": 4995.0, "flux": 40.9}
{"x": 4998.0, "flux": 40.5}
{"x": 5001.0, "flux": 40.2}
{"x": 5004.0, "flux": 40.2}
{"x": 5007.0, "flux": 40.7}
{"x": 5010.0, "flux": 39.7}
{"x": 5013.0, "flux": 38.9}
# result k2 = 4911.0 angstrom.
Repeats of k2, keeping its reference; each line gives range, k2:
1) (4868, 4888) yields 4881.0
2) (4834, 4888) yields 4881.0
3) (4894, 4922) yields 4911.0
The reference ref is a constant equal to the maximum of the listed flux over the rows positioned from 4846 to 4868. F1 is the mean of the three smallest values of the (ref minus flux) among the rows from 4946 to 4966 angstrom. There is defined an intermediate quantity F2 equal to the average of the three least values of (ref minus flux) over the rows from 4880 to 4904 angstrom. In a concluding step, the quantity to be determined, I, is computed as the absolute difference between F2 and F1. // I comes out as 0.9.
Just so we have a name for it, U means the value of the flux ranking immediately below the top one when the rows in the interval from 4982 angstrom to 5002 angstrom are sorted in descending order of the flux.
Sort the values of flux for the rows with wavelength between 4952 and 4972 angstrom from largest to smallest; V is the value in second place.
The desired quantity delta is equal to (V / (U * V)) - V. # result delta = -41.0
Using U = 40.5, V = 41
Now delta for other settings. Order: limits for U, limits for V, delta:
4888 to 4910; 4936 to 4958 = -38.6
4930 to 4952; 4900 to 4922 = -40.6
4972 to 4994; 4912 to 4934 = -40.0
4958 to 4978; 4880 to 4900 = -40.0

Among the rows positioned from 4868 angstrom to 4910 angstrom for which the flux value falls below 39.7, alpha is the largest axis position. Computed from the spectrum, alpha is 4893.0 angstrom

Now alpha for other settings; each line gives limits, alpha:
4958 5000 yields 4986.0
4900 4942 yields 4941.0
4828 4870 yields 4848.0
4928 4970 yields 4962.0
